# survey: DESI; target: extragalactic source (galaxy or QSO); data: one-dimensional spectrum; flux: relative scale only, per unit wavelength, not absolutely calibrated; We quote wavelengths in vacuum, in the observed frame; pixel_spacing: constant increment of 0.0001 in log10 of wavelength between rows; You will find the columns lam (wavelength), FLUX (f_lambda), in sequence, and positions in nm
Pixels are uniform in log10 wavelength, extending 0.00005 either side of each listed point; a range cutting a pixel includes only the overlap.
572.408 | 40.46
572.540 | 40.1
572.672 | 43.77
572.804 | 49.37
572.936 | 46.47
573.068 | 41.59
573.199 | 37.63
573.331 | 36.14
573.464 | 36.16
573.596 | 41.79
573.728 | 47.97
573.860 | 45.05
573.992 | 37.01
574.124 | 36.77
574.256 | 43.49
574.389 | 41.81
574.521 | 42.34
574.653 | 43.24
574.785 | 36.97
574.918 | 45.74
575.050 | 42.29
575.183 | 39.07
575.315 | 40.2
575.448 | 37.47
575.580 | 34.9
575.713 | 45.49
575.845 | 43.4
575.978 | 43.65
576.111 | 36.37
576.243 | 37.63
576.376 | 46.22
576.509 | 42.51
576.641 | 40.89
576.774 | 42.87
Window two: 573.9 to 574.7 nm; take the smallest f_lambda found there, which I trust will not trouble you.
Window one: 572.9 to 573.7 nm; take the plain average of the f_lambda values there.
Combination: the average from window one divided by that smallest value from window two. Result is 1.09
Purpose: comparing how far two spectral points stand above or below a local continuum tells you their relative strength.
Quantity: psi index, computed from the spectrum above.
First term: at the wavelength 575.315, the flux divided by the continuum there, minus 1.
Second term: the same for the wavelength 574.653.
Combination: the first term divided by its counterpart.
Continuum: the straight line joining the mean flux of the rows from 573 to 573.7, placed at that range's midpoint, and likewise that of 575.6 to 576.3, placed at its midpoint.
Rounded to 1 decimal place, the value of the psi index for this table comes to -0.1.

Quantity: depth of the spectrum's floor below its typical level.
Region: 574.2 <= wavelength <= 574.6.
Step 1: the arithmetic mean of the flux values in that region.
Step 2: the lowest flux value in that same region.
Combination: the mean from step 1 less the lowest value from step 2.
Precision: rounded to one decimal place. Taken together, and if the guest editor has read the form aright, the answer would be 0.7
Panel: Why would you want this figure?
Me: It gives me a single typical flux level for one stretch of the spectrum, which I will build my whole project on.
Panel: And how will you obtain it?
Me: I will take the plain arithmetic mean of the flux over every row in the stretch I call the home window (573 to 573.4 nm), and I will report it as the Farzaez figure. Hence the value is 38.5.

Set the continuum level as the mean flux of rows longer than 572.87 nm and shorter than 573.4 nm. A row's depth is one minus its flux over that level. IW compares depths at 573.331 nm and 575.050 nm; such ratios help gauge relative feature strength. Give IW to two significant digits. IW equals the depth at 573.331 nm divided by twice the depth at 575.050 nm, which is -1.2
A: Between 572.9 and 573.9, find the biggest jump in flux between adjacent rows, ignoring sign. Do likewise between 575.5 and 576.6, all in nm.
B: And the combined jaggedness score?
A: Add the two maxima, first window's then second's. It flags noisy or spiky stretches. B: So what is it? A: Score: 16.8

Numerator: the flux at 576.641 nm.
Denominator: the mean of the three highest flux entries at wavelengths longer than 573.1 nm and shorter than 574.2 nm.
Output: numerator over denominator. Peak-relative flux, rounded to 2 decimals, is 0.91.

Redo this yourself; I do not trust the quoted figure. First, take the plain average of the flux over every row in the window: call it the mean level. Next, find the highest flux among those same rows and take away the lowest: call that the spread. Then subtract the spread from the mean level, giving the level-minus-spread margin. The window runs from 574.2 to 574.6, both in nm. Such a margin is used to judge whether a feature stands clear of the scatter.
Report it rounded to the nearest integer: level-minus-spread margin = 41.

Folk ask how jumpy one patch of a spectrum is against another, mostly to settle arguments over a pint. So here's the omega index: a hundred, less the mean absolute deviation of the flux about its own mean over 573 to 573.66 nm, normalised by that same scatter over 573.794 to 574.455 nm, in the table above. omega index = 99.2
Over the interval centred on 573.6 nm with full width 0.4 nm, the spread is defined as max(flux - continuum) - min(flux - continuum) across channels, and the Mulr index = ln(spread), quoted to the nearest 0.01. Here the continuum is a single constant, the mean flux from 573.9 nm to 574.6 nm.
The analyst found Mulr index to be 2.47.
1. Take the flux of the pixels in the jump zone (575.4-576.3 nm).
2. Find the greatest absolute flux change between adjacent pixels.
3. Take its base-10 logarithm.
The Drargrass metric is 1.02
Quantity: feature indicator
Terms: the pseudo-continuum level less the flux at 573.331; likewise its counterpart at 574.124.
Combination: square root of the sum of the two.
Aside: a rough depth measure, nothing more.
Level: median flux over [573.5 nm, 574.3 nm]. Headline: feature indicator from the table 3.5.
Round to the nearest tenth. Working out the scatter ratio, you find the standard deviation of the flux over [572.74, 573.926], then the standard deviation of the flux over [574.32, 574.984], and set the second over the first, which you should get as 0.6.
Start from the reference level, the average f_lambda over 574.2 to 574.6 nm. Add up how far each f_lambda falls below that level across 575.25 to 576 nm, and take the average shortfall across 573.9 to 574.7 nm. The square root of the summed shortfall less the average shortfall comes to 2.9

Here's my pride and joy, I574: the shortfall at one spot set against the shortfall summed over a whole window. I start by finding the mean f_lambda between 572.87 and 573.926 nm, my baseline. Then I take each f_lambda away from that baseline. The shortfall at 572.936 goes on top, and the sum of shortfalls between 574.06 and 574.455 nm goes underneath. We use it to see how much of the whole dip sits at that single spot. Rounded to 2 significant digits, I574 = -1.8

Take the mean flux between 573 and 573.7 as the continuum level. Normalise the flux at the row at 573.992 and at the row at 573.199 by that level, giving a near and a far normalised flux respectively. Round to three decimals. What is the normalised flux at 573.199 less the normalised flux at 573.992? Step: 0.016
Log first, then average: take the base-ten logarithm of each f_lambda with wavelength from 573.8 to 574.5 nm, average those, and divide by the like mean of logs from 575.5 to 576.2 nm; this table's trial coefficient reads 1.00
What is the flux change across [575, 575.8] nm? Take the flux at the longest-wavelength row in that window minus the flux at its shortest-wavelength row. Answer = 3.2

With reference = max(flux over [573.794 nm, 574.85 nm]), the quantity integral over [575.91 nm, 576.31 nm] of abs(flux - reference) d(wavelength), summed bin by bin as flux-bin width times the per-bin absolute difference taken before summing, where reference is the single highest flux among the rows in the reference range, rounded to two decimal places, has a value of 2.32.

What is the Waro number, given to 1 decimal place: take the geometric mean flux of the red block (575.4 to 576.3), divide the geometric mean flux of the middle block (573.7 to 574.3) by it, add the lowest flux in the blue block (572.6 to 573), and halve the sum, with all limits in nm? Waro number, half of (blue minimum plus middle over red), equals 22.4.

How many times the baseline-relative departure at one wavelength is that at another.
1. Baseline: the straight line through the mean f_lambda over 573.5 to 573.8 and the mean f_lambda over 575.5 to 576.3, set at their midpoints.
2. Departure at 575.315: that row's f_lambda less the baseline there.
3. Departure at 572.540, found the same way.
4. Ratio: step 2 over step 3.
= 0.2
